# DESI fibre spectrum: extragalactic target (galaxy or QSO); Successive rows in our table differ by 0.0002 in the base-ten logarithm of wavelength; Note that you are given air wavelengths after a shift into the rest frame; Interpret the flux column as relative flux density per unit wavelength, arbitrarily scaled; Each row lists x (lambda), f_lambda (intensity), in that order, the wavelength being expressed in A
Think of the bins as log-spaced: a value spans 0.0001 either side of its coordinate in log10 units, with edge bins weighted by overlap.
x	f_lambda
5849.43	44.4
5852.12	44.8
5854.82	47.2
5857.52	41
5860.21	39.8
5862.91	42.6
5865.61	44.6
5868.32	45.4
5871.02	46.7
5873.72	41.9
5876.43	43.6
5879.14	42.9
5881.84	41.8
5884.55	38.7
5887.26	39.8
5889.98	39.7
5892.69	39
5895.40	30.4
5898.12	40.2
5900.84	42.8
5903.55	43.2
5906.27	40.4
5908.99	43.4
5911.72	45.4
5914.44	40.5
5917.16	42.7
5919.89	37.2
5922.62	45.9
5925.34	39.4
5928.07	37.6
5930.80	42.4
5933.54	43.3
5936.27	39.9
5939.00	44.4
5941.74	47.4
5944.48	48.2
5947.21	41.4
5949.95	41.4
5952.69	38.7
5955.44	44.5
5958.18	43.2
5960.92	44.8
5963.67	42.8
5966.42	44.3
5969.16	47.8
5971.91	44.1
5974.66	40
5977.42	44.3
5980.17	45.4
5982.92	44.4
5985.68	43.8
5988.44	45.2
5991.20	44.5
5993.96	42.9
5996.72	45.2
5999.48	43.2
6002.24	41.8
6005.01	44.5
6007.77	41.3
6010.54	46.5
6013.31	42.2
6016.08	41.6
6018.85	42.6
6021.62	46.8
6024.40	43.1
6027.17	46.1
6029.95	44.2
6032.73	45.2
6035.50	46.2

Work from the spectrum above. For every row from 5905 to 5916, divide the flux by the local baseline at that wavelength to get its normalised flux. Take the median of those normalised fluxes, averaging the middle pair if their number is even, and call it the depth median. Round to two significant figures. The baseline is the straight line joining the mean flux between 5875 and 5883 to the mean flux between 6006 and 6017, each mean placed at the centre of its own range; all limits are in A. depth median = 0.98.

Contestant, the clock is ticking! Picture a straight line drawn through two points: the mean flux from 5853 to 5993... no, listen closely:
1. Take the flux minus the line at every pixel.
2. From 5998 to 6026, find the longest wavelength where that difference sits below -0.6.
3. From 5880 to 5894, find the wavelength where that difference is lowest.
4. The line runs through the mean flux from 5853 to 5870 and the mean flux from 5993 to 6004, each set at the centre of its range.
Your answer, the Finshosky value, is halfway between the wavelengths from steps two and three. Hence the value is 5951.7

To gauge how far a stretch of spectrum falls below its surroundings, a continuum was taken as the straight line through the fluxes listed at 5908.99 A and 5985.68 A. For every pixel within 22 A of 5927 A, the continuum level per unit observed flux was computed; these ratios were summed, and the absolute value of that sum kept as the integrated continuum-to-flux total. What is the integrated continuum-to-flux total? 16.5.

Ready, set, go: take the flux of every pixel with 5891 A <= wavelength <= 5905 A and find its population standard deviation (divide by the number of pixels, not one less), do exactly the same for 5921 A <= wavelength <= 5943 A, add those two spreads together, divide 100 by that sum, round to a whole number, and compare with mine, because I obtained 13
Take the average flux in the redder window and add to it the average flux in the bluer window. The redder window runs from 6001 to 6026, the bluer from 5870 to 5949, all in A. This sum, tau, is 85.1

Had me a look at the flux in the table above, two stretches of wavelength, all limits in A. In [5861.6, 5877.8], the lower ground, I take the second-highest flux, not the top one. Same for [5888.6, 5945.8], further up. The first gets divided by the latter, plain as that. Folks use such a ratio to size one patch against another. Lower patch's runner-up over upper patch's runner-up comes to 0.96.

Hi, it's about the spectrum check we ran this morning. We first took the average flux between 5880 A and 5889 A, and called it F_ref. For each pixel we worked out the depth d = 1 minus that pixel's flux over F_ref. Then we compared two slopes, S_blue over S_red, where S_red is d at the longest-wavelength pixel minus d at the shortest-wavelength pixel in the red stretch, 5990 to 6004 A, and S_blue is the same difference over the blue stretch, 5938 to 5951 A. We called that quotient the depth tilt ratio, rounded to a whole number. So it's 1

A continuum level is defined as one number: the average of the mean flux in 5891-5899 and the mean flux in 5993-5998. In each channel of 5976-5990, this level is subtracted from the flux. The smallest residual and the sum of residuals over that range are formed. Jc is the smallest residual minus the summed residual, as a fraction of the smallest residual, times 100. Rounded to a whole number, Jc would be -517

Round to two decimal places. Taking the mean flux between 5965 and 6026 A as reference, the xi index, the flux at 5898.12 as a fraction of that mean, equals 0.92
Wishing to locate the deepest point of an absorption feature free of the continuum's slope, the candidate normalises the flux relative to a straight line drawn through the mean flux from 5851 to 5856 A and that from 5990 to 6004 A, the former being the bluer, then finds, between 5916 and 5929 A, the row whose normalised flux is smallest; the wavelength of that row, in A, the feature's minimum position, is 5919.89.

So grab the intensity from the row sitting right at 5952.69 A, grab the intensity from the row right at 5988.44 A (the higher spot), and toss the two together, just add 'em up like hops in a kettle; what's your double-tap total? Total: 83.9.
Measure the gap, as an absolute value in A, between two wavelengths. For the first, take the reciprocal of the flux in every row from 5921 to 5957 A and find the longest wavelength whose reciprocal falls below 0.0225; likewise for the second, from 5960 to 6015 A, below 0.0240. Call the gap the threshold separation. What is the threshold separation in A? 57.9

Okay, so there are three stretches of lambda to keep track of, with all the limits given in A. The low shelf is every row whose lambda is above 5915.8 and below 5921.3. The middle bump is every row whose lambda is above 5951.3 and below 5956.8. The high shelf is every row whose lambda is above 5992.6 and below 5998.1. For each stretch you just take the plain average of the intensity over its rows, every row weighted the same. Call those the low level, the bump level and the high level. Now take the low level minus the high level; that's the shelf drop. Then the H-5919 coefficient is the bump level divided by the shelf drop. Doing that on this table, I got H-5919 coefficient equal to -10.1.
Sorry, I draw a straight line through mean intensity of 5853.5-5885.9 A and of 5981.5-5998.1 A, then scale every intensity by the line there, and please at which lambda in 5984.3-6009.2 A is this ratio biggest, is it 5988.44 A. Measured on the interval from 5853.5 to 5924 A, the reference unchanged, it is 5854.82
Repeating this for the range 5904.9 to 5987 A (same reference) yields 5944.48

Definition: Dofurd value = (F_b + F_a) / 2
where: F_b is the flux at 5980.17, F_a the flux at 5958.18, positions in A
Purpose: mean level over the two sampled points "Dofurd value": 44.3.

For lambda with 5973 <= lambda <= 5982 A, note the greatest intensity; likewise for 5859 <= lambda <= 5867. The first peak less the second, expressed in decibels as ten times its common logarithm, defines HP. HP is -1.0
